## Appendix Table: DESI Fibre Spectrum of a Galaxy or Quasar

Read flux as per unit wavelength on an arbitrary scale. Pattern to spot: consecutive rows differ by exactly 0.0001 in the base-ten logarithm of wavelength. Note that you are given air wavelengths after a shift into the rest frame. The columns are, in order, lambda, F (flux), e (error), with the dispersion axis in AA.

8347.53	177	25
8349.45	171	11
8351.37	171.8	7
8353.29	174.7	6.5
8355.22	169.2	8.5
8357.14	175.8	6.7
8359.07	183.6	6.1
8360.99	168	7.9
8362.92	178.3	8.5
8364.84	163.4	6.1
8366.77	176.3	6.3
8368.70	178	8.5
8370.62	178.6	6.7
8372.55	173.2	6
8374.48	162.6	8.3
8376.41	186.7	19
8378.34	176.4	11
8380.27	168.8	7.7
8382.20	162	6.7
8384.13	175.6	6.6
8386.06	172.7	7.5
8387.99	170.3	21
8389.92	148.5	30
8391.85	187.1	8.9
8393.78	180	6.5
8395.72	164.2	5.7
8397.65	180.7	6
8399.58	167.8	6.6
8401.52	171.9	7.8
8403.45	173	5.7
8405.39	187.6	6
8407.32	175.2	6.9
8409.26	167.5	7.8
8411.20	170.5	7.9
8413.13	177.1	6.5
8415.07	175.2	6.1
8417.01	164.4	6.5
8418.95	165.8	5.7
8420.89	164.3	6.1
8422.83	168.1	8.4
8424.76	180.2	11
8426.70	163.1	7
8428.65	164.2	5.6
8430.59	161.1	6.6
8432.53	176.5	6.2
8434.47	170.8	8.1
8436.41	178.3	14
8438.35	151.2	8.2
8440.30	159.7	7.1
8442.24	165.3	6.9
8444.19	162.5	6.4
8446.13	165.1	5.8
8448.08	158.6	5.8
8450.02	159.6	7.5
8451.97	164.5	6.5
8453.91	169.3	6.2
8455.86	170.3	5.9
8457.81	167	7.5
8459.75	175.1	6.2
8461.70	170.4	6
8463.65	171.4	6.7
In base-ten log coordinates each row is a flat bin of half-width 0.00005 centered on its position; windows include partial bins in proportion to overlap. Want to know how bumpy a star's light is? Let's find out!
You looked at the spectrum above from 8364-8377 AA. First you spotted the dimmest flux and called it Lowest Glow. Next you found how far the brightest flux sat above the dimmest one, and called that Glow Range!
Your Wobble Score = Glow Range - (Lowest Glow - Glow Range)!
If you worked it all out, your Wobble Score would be -114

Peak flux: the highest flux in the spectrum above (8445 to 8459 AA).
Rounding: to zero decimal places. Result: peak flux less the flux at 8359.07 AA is -13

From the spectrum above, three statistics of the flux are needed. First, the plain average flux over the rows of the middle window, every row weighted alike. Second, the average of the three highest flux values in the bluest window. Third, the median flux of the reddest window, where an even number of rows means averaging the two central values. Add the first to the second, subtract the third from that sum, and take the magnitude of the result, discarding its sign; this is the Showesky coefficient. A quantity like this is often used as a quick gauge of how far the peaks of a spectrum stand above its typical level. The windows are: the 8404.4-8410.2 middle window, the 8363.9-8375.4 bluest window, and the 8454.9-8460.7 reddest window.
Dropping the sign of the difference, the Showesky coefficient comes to 184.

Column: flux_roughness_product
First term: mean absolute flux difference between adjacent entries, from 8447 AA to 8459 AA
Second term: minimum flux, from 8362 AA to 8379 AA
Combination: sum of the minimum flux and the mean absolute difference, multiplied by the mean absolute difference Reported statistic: 497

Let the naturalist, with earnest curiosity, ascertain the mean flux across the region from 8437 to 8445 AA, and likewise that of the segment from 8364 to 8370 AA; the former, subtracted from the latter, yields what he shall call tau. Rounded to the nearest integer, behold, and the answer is 13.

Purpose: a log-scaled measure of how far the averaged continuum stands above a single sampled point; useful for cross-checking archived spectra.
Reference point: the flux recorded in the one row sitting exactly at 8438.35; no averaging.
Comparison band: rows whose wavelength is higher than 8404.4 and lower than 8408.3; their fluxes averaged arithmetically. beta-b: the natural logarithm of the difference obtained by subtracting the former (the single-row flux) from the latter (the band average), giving 3.4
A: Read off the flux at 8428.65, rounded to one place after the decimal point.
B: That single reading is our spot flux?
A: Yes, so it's 164.2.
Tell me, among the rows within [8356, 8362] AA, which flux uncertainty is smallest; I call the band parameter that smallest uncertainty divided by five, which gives 1.22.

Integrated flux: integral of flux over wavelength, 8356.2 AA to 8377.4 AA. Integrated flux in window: 3708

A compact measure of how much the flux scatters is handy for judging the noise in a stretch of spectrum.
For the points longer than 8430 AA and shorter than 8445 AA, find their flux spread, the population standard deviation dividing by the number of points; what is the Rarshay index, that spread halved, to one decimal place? 4.3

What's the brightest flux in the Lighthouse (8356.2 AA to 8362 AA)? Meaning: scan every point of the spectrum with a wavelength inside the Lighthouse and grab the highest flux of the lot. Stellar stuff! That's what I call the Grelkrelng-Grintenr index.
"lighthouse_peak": 183.6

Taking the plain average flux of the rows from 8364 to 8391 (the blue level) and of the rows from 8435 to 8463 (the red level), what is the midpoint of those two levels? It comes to 168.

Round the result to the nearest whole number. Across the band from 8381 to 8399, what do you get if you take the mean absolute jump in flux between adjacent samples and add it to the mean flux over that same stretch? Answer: 186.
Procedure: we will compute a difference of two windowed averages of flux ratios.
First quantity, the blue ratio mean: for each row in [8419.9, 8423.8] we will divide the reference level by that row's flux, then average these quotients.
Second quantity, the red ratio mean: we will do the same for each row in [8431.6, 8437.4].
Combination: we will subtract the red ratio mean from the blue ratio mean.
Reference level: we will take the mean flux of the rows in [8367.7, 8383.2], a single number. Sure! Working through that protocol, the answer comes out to 0.053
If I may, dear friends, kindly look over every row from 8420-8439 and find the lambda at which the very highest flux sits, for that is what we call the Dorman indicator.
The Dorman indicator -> 8424.76 AA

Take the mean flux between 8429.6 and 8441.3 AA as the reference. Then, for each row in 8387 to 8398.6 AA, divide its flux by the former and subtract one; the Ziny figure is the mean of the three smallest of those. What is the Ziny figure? -0.032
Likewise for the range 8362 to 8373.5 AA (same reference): 0.028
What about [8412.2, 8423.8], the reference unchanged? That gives -0.009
